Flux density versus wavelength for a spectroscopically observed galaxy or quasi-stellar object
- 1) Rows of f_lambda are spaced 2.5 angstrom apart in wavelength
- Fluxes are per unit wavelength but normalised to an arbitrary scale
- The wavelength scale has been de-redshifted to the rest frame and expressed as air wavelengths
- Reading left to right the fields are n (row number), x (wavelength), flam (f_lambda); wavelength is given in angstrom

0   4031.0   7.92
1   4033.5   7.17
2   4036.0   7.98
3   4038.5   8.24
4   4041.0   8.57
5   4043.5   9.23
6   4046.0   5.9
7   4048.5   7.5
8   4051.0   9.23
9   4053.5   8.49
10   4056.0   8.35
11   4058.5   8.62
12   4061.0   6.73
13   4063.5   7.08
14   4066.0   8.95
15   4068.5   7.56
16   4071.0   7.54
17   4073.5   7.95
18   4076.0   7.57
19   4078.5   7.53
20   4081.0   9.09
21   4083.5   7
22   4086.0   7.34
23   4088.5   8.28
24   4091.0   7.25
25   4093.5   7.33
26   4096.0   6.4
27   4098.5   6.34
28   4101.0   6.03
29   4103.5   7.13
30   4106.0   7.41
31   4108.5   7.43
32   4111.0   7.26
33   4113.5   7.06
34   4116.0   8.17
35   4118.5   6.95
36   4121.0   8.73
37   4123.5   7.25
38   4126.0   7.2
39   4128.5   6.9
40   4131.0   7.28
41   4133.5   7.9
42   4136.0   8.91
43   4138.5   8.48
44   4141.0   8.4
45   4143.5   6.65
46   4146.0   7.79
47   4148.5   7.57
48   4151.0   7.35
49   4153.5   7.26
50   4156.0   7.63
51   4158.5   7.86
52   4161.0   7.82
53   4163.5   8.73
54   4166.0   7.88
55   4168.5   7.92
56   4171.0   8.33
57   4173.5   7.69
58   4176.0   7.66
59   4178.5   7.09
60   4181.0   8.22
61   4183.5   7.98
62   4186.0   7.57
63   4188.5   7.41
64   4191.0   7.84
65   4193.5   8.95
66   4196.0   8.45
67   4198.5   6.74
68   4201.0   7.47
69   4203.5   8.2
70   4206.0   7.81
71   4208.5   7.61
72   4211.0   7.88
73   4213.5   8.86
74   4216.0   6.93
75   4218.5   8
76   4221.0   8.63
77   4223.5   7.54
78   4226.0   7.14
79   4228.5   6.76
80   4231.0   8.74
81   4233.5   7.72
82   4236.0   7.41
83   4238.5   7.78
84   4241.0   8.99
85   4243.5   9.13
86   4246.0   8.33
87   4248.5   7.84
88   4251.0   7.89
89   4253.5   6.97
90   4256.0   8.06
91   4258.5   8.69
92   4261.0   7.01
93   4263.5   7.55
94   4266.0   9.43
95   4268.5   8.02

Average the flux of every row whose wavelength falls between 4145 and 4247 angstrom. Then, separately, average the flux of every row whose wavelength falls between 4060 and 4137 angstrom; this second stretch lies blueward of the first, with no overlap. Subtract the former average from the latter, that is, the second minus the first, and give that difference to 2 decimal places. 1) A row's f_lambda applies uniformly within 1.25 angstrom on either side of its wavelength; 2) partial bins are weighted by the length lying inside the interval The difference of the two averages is -0.40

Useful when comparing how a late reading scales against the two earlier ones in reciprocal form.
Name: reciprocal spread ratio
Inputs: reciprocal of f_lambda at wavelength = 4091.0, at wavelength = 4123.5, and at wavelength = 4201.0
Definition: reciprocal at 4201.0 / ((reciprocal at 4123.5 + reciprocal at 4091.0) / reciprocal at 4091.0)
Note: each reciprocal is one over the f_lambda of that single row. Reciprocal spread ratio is 0.067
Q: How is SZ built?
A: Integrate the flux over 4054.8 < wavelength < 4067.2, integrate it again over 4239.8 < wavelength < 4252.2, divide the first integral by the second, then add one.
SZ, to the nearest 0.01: 1.94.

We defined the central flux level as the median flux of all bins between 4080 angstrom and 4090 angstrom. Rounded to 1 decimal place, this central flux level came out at 7.8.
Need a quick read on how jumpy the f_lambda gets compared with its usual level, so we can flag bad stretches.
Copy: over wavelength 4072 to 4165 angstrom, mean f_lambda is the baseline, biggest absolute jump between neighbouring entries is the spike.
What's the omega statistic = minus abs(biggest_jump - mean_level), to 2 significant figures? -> -5.5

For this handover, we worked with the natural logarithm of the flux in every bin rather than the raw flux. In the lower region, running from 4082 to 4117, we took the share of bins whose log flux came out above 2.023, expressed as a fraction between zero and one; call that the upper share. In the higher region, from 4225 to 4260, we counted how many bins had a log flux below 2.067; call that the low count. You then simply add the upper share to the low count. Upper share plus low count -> 8.1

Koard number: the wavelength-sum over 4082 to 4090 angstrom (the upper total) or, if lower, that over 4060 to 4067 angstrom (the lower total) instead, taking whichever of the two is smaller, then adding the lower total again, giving 45.4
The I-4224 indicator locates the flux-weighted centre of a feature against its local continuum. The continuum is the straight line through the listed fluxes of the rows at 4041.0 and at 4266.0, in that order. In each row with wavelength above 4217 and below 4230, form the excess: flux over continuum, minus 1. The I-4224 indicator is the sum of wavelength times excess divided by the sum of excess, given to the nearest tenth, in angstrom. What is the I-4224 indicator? 4224.7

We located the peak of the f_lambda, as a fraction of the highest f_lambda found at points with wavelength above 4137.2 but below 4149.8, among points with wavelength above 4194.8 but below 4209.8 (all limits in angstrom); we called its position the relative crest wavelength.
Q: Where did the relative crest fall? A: 4196.0 angstrom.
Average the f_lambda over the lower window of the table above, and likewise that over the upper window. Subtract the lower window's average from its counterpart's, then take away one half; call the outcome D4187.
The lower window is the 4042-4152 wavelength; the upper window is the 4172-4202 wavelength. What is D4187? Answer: -0.36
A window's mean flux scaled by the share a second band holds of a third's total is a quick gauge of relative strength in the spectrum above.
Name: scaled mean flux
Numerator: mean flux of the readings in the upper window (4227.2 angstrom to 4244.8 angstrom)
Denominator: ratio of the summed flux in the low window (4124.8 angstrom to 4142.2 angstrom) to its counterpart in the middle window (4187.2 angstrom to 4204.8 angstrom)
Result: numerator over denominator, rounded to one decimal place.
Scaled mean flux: 8.1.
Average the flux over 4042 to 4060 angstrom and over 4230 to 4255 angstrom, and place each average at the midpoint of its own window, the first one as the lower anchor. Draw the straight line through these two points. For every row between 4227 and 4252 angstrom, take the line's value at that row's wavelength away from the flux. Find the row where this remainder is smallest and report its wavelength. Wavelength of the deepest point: 4228.5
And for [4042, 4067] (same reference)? 4046.0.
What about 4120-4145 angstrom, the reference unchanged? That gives 4143.5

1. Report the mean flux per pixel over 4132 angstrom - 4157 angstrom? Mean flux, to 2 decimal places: 7.79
